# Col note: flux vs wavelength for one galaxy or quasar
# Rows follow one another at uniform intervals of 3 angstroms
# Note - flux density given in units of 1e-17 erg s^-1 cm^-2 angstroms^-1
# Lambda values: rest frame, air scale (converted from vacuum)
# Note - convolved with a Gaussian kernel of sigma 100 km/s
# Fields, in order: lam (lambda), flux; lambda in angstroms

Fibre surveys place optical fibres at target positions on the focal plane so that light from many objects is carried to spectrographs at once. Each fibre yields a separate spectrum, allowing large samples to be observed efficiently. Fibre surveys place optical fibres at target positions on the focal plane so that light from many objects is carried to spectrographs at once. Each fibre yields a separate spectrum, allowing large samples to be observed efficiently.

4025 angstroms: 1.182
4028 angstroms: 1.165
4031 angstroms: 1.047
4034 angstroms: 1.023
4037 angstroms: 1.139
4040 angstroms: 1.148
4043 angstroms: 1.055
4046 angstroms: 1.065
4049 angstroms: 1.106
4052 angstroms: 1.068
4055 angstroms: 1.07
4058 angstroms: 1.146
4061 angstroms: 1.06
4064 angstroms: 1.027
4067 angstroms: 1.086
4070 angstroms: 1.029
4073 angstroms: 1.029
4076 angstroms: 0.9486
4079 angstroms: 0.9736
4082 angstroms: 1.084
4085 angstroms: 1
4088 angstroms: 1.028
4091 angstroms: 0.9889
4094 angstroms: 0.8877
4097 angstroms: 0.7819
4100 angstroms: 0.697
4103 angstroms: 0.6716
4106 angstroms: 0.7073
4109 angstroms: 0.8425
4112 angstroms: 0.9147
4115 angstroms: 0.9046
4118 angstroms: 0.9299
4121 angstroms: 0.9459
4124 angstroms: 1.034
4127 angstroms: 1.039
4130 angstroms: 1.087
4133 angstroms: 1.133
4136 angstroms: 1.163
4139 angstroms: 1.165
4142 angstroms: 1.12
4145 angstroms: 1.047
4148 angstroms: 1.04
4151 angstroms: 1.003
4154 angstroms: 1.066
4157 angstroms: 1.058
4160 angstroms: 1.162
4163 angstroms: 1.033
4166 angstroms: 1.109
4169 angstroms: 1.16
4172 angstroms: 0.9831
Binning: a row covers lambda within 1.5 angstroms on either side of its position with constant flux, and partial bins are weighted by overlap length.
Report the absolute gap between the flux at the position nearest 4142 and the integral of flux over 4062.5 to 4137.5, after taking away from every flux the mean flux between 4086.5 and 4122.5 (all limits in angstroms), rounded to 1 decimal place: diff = 7.2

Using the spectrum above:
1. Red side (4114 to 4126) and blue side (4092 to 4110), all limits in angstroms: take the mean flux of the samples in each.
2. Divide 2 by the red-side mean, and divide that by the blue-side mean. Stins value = 2.7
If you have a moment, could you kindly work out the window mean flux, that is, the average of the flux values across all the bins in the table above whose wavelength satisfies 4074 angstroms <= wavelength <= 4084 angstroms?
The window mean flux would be 1.00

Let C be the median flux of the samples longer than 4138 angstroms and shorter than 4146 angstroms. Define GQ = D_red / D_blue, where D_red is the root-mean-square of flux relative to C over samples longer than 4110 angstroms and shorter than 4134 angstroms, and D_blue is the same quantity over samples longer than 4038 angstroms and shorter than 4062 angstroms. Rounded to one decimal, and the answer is 3.1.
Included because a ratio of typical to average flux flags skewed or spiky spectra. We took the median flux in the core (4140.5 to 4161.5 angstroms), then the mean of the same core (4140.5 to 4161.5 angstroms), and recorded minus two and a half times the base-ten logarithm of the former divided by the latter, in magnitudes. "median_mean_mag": 0.013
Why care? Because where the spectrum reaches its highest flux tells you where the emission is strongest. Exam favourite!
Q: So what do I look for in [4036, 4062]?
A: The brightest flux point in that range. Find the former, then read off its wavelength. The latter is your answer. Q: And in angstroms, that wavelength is 4040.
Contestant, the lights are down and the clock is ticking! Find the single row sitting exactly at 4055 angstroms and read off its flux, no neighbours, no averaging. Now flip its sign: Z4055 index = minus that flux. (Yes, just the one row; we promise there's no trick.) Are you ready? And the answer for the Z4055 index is -1.07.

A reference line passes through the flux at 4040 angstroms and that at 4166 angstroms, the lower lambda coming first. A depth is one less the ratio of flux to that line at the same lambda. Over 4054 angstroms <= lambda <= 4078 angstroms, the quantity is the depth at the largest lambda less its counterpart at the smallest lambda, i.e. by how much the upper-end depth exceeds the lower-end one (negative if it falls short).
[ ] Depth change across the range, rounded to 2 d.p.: 0.10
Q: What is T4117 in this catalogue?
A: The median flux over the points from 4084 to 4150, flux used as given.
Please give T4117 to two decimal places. 0.99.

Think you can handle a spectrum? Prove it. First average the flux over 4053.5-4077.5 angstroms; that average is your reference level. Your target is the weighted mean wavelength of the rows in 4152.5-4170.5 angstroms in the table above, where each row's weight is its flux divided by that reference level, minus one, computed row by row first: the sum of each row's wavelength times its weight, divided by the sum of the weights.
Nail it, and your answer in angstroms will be 4164.0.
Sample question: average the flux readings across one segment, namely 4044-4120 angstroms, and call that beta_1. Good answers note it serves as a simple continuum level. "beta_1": 0.962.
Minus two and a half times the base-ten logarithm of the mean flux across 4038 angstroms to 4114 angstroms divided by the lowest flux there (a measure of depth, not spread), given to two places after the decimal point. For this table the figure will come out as -0.41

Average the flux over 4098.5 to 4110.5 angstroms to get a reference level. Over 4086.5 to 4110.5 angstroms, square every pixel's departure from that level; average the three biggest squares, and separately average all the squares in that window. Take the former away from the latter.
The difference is -0.035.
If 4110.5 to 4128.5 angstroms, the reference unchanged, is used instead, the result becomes -0.022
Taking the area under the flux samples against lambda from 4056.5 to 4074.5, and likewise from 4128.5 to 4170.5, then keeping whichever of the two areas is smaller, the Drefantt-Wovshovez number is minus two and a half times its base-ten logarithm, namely -3.2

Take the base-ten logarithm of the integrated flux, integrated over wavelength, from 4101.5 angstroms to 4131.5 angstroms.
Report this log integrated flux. 1.4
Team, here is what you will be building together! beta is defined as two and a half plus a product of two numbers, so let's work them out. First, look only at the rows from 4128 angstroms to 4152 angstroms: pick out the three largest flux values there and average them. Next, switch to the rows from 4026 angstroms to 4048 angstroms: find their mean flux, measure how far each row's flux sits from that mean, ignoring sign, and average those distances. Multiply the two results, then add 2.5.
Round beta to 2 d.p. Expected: 2.56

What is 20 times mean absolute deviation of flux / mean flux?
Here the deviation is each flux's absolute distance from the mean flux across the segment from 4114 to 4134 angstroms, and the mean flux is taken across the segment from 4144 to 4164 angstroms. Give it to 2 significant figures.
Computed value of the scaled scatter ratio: 1.4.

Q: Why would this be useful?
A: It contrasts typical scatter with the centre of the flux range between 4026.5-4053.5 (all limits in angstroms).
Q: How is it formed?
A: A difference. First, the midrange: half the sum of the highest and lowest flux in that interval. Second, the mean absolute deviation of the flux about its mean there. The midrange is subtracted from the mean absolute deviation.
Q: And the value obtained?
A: -1.05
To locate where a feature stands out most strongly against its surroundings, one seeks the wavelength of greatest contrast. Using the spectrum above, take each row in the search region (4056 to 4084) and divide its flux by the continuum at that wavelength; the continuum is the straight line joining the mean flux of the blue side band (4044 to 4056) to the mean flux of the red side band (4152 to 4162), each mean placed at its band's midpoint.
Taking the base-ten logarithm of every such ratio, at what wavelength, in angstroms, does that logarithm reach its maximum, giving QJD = 4058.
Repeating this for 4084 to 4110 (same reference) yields 4088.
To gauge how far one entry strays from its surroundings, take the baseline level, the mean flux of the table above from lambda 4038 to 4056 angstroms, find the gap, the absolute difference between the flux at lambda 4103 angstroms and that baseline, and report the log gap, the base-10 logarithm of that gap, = -0.38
